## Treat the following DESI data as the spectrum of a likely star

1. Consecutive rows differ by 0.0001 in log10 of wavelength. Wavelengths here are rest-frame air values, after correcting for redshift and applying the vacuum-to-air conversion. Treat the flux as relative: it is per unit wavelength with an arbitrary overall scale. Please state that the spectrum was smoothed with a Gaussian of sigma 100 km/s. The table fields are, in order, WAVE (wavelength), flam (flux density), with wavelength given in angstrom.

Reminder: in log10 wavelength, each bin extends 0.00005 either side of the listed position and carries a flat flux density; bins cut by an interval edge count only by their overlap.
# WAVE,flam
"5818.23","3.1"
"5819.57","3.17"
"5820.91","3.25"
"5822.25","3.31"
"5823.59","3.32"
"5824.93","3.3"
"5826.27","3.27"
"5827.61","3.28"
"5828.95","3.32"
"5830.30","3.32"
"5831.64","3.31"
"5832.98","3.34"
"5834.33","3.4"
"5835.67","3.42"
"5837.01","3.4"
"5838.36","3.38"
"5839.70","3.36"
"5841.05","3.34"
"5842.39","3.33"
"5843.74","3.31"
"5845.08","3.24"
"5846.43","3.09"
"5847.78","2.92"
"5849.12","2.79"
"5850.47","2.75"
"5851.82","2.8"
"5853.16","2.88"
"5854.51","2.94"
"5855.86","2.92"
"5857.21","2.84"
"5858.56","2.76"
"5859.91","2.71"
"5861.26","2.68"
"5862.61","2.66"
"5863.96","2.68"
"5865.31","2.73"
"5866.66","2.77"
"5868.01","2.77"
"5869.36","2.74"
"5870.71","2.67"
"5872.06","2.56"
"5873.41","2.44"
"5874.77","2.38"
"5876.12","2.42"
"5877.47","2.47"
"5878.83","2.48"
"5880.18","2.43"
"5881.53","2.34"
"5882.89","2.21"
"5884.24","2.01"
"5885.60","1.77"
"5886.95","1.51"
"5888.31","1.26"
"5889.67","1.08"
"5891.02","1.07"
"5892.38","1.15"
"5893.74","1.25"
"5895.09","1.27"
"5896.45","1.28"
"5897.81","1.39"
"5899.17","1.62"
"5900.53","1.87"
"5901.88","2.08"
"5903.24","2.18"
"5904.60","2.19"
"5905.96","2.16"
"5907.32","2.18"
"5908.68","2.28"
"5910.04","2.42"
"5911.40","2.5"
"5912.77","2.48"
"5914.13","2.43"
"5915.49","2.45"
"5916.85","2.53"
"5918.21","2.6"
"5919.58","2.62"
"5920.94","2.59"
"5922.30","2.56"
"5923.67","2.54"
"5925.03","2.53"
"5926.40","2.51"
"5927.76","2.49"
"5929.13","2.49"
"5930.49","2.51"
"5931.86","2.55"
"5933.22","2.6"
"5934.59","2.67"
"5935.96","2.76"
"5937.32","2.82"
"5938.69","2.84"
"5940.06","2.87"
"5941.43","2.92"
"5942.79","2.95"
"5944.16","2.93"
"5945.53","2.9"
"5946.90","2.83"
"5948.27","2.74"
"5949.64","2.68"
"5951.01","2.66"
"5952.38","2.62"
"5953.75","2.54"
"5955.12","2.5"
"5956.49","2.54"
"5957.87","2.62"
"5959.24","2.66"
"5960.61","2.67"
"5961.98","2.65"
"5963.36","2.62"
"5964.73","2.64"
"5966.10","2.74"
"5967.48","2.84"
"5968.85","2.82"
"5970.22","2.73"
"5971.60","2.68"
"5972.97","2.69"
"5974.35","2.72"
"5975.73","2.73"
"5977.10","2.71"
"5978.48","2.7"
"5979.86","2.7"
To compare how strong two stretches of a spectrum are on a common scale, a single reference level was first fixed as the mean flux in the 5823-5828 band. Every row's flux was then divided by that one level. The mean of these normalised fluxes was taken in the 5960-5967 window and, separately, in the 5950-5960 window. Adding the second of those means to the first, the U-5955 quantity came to 1.6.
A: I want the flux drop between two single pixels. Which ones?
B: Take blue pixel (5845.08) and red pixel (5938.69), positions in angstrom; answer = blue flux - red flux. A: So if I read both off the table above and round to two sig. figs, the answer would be 0.40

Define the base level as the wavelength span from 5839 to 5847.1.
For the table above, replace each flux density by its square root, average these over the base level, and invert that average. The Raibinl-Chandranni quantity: 0.55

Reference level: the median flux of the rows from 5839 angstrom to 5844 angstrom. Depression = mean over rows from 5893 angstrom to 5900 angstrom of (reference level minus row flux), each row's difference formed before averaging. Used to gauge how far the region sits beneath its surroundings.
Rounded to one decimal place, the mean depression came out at 2.0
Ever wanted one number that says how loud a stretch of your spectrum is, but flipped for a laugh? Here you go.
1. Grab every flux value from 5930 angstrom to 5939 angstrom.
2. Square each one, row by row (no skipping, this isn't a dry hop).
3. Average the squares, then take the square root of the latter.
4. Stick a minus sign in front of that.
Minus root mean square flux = -2.7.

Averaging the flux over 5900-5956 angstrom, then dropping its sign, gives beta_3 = 2.55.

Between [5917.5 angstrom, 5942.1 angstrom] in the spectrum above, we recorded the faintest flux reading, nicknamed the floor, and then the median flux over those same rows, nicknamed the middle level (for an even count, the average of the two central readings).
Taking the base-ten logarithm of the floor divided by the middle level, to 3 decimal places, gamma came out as -0.018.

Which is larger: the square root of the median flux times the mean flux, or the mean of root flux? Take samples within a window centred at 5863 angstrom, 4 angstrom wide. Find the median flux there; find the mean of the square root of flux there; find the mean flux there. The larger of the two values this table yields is 2.68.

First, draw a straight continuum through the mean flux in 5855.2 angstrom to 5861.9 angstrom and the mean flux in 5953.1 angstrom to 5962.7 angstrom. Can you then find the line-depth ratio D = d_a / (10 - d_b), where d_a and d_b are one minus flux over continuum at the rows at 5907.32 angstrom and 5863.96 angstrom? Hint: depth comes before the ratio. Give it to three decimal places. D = 0.019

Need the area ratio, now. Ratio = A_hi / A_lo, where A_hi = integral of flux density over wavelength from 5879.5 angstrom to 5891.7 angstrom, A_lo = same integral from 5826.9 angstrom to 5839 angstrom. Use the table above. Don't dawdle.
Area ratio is 0.52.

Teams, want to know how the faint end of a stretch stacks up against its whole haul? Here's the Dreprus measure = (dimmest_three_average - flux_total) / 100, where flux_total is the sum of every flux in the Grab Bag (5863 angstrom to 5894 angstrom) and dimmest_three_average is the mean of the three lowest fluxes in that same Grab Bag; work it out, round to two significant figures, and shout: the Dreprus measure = -0.48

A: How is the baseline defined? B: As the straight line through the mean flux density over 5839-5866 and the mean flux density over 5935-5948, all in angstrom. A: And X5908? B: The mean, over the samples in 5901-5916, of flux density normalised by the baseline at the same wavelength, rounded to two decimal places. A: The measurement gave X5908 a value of 0.80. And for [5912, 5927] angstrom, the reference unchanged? 0.88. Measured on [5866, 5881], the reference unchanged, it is 0.88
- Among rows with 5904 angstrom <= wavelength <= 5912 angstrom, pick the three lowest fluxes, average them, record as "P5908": 2.18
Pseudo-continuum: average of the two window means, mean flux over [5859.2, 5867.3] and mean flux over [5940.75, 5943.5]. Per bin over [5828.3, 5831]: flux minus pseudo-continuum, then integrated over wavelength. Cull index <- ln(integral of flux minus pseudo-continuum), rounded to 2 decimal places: 0.29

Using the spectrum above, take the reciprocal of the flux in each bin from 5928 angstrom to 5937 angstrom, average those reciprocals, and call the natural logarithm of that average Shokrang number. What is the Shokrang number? -0.95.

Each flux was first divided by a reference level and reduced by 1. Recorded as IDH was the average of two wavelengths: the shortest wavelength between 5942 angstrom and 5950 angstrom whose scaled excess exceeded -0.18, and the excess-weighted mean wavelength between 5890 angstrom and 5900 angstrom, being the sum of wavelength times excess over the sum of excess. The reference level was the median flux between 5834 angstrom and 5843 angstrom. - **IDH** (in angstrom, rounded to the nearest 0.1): 5918.8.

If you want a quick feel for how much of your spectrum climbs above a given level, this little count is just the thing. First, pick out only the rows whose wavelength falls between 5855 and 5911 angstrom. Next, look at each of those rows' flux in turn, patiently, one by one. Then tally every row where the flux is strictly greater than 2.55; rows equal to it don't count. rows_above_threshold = 13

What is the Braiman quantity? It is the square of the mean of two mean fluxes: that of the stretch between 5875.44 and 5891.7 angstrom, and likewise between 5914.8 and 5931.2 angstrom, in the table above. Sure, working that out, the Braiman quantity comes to 5.0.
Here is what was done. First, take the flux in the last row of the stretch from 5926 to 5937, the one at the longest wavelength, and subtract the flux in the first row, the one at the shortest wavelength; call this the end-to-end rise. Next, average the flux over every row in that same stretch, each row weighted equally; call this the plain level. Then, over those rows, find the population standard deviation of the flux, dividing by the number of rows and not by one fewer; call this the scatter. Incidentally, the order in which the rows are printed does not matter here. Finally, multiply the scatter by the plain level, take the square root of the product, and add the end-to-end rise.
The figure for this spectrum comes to 0.74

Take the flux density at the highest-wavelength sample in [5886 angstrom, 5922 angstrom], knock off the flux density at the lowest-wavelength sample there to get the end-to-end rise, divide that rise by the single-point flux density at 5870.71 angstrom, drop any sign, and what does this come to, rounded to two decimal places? 0.40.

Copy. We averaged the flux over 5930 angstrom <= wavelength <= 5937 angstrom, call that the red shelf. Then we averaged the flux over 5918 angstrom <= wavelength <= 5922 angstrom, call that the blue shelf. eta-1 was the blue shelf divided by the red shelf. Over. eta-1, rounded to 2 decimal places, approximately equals 0.99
